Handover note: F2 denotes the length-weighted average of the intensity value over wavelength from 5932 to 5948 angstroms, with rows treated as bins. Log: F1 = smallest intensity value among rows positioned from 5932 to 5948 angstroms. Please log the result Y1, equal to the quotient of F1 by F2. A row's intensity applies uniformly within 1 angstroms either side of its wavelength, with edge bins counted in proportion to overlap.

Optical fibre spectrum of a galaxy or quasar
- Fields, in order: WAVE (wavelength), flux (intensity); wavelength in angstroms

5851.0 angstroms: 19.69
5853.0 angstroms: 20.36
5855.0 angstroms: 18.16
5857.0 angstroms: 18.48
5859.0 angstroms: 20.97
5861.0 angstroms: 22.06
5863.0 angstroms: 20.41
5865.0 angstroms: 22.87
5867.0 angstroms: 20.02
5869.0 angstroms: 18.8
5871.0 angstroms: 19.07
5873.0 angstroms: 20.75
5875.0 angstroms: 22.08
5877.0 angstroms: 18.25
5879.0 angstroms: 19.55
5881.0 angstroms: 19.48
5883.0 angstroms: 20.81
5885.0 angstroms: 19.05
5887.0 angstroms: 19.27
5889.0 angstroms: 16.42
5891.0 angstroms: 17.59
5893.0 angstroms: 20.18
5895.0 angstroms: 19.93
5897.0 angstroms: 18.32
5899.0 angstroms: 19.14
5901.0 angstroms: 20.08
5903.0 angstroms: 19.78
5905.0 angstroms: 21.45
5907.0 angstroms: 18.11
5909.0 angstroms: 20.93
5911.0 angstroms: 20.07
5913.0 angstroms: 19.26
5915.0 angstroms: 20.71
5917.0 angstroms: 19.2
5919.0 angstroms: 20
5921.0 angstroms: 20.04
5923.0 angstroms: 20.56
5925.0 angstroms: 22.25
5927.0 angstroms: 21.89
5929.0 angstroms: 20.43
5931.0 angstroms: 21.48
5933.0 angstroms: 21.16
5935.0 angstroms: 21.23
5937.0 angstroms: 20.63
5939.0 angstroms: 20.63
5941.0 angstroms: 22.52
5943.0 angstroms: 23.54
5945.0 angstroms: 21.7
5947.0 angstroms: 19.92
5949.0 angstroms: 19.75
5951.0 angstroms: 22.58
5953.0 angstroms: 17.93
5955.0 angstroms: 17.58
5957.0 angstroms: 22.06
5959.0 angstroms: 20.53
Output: 0.93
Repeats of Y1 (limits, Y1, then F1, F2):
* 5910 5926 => 0.95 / 19.2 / 20.3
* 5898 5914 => 0.91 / 18.11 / 19.9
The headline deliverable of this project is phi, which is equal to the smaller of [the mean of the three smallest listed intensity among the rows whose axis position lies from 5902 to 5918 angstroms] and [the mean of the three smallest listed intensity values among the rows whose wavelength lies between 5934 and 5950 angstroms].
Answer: 18.9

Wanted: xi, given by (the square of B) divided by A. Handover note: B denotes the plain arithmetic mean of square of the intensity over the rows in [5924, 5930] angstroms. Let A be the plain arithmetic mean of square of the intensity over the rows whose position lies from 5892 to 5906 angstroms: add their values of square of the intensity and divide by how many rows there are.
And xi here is 546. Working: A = 394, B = 464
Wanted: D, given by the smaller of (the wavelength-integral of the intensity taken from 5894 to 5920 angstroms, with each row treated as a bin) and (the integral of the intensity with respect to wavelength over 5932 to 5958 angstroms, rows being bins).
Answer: 514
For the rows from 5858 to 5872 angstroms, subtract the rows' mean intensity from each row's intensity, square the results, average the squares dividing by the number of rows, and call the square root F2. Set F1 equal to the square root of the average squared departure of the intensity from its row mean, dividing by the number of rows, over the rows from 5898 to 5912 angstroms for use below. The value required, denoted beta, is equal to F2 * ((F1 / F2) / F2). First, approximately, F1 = 1.02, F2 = 1.4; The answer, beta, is 0.74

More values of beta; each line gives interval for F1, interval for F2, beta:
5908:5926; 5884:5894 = 0.66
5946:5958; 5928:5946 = 1.98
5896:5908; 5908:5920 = 1.73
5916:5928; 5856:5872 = 0.73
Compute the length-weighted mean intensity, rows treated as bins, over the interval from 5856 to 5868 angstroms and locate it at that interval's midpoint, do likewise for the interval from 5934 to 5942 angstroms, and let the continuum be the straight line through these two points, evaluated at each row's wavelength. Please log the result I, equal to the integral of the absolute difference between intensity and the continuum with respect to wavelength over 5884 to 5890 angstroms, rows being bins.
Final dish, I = 16.2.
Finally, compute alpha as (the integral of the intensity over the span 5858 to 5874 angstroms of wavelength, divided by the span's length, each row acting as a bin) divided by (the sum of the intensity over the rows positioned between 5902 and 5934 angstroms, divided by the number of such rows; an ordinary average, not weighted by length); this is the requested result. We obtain 1.01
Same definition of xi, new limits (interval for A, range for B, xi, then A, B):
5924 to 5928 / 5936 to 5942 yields 421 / 487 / 453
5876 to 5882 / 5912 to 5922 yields 425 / 365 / 394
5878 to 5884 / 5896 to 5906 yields 384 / 398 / 391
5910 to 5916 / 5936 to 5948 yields 536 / 401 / 463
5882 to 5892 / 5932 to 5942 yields 583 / 349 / 451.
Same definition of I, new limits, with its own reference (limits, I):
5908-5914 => 6.0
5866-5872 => 9.3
